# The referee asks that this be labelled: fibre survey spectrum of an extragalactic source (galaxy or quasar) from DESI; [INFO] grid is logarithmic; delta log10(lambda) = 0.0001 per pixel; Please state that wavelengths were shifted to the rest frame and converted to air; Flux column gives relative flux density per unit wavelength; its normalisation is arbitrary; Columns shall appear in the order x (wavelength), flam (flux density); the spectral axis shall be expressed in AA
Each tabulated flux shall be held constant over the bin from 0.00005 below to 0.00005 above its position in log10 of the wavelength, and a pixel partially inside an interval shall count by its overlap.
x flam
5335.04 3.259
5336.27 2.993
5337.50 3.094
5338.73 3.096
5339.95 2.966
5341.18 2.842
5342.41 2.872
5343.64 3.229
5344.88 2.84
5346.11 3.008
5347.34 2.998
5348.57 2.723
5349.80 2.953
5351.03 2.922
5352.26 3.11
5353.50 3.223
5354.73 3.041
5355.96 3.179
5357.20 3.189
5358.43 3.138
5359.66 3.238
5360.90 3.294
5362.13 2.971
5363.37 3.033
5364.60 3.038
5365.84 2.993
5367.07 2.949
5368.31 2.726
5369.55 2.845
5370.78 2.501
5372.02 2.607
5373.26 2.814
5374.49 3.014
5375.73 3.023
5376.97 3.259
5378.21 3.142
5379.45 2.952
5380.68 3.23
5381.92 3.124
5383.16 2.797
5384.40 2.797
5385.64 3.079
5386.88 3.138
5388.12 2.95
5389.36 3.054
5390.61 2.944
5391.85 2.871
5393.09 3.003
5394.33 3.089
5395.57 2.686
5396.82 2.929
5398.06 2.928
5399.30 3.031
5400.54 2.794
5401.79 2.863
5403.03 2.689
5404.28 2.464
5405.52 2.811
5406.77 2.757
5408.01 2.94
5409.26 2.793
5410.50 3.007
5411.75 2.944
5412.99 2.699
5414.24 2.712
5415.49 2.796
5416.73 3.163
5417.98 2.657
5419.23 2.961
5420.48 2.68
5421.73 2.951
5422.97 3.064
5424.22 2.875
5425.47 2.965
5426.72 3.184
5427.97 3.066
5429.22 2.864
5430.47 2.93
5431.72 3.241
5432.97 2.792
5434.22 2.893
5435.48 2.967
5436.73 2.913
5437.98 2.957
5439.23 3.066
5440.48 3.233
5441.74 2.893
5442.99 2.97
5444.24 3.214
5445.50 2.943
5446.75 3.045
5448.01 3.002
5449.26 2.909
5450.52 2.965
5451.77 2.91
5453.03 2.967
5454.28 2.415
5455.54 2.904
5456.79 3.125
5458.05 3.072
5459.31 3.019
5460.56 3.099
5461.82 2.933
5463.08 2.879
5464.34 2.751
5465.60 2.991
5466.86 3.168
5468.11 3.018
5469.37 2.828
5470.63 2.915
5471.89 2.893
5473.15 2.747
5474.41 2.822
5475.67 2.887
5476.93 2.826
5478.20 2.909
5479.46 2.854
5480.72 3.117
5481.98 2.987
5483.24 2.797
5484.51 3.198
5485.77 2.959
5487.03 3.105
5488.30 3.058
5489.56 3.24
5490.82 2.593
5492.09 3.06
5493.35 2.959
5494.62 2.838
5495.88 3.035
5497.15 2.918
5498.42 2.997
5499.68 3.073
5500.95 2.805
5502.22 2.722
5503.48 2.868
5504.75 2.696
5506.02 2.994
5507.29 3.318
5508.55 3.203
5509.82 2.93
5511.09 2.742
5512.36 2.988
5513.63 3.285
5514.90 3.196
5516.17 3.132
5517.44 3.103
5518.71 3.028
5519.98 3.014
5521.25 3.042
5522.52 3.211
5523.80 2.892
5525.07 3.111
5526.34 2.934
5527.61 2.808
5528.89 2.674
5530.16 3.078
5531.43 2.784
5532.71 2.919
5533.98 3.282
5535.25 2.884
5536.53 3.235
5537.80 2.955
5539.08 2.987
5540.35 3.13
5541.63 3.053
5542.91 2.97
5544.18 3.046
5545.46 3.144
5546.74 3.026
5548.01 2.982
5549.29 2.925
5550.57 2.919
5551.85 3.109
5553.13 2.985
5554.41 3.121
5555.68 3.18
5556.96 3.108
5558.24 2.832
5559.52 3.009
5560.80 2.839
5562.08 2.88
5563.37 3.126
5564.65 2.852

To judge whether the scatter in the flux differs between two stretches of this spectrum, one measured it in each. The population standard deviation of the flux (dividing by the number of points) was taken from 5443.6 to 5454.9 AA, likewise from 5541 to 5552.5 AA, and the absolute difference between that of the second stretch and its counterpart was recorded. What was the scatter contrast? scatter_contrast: 0.13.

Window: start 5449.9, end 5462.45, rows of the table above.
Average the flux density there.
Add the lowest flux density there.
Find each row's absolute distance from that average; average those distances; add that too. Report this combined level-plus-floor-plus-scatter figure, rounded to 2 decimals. 5.48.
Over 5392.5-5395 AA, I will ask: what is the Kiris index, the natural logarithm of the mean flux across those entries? 1.11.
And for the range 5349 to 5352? 1.08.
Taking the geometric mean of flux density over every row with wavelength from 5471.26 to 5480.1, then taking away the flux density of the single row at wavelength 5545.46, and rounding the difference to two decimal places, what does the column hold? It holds -0.30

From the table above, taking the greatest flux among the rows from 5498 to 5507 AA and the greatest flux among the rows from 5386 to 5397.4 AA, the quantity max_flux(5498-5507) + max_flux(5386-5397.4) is 6.21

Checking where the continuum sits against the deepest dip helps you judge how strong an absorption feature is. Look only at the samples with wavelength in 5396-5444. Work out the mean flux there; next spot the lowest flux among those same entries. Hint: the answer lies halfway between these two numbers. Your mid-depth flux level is 2.69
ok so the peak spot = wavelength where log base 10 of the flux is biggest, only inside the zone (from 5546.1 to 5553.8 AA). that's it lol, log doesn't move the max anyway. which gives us 5551.85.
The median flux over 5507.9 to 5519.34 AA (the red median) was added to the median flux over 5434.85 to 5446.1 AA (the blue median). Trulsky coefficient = 6.07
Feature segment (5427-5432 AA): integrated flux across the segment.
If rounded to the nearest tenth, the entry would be 15.1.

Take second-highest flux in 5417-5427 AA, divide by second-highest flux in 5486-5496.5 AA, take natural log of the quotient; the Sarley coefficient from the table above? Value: -0.013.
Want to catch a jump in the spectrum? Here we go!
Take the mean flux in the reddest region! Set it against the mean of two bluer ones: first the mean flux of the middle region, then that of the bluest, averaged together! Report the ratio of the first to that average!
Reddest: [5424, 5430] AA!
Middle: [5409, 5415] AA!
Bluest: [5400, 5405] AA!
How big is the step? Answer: 1.08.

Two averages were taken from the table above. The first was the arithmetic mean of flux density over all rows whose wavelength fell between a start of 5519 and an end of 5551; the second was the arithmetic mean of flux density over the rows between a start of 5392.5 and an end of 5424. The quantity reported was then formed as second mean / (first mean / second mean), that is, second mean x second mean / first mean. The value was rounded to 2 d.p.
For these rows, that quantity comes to 2.72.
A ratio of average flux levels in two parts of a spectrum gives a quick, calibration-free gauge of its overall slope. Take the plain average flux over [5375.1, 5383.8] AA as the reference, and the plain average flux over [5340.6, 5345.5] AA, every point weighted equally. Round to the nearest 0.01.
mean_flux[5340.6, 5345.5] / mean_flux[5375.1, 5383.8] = 0.96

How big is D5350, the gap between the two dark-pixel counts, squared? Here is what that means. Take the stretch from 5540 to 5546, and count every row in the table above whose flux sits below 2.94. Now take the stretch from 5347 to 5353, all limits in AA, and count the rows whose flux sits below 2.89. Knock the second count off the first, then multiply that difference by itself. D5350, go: 1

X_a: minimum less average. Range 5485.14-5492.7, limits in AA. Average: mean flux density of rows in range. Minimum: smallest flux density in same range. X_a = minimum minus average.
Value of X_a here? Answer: -0.41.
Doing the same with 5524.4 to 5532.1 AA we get -0.22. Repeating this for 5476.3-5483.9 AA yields -0.12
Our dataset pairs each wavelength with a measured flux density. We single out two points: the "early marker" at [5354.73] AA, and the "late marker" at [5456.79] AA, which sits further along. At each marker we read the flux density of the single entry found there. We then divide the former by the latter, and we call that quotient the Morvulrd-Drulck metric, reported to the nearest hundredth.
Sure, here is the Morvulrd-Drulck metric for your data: 0.97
